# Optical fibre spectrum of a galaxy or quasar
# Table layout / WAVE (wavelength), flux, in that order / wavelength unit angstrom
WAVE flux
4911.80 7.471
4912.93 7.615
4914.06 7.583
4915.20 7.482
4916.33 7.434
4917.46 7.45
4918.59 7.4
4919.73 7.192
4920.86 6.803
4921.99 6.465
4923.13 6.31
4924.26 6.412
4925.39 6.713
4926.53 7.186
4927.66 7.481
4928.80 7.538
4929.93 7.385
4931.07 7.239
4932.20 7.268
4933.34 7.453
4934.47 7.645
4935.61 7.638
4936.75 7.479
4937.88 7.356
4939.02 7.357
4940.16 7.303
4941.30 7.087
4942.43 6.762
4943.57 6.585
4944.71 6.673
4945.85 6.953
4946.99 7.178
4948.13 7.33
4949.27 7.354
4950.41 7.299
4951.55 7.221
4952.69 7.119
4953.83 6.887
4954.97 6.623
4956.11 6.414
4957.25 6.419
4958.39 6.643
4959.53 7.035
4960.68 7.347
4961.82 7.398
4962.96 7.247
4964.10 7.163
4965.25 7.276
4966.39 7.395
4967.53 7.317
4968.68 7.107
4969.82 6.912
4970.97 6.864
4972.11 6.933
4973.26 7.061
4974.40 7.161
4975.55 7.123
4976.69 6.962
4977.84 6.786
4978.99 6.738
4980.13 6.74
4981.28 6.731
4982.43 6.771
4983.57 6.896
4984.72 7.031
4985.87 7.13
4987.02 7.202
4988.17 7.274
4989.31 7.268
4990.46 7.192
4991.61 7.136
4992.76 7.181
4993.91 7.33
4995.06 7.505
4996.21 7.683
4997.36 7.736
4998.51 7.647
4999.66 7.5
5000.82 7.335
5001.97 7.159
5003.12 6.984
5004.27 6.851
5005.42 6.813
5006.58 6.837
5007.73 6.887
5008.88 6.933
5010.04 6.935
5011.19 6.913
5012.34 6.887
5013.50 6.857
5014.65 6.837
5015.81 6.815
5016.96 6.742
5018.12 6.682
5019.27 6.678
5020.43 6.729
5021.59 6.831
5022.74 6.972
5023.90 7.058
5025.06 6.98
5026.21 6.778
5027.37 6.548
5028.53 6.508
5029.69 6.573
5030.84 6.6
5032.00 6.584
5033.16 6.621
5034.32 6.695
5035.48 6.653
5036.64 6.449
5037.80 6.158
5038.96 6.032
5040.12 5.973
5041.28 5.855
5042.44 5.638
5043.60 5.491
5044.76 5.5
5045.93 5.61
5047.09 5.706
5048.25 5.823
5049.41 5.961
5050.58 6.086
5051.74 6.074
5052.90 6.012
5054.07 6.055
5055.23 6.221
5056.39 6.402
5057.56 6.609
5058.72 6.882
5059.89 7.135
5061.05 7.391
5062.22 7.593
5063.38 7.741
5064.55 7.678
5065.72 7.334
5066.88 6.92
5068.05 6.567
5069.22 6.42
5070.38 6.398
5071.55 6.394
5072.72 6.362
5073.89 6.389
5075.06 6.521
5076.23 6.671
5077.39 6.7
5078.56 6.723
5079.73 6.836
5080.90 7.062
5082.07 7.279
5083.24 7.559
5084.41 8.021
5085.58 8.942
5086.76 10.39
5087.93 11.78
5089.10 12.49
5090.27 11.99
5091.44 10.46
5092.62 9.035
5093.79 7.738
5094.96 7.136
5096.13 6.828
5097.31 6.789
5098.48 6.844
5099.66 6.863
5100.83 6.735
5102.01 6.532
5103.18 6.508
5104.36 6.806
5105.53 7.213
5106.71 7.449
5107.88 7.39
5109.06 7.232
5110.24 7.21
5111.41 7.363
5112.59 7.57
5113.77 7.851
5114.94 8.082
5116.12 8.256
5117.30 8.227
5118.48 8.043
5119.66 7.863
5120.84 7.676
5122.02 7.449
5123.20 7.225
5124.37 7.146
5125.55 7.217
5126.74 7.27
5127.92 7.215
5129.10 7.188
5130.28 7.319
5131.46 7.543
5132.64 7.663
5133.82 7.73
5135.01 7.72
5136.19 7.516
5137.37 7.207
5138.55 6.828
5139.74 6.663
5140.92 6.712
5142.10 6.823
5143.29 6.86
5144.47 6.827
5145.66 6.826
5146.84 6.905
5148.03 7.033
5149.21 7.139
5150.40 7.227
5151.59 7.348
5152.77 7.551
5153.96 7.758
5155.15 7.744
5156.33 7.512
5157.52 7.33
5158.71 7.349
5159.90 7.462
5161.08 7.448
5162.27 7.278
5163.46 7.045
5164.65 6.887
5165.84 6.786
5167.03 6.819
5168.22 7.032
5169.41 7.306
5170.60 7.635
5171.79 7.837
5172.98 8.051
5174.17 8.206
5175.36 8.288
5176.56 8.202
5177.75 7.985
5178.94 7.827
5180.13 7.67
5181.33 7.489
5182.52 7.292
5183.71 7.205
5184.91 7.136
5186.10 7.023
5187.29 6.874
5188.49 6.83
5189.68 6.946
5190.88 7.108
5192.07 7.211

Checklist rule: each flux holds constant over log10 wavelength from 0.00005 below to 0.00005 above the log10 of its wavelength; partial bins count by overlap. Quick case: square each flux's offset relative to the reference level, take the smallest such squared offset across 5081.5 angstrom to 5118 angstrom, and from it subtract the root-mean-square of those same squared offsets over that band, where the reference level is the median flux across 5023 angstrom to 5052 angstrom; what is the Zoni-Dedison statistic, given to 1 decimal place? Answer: -12.1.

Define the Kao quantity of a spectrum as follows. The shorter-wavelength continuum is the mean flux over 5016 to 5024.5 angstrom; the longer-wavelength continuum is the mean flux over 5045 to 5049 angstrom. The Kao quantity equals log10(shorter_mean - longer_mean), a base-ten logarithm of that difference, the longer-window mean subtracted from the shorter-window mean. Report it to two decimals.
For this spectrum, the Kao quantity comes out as 0.04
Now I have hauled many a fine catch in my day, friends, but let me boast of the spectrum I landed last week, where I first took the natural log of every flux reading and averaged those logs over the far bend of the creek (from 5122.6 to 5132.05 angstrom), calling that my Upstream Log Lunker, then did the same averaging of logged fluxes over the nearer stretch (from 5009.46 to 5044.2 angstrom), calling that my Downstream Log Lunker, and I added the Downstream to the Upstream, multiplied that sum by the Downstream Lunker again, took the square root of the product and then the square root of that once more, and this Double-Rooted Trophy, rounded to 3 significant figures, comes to 1.64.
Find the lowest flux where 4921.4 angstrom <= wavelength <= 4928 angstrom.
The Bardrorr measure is 6.31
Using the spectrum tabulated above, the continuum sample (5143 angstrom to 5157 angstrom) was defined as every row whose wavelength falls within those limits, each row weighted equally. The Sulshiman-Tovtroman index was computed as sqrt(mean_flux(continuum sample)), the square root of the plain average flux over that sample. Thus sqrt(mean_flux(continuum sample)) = 2.69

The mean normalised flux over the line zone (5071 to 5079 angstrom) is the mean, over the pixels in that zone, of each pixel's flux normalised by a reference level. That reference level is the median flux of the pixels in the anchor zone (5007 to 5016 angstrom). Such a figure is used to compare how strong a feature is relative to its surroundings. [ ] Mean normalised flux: 0.95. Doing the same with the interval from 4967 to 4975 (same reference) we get 1.02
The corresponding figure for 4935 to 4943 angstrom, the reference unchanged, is 1.06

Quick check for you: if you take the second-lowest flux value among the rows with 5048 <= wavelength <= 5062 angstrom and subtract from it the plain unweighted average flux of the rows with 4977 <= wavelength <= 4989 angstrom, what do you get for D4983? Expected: -1.0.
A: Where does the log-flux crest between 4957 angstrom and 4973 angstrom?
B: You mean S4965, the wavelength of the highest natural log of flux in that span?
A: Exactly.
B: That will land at 4961.82 angstrom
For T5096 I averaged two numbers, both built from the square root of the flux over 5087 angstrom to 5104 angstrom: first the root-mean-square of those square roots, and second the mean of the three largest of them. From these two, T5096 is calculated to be 3.19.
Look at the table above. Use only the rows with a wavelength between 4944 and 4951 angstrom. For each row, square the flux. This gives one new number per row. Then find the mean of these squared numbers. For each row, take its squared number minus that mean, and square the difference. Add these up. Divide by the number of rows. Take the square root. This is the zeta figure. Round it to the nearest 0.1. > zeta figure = 3.4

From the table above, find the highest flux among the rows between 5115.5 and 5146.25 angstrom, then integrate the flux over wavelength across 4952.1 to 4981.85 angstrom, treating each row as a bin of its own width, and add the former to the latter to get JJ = 216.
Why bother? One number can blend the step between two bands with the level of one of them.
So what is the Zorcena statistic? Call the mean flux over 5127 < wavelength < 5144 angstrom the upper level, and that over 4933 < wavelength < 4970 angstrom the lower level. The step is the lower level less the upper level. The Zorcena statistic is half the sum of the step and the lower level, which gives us 3.51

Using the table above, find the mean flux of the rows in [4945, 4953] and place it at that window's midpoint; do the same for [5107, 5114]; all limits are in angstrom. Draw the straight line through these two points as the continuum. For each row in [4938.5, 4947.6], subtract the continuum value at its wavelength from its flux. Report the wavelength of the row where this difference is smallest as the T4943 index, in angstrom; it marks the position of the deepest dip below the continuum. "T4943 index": 4943.57 angstrom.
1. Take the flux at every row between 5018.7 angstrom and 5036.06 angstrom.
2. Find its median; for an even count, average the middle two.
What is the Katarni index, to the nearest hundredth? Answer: 6.68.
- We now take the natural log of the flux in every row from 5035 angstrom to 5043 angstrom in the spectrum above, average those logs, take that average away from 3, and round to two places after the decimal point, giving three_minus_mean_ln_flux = 1.19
